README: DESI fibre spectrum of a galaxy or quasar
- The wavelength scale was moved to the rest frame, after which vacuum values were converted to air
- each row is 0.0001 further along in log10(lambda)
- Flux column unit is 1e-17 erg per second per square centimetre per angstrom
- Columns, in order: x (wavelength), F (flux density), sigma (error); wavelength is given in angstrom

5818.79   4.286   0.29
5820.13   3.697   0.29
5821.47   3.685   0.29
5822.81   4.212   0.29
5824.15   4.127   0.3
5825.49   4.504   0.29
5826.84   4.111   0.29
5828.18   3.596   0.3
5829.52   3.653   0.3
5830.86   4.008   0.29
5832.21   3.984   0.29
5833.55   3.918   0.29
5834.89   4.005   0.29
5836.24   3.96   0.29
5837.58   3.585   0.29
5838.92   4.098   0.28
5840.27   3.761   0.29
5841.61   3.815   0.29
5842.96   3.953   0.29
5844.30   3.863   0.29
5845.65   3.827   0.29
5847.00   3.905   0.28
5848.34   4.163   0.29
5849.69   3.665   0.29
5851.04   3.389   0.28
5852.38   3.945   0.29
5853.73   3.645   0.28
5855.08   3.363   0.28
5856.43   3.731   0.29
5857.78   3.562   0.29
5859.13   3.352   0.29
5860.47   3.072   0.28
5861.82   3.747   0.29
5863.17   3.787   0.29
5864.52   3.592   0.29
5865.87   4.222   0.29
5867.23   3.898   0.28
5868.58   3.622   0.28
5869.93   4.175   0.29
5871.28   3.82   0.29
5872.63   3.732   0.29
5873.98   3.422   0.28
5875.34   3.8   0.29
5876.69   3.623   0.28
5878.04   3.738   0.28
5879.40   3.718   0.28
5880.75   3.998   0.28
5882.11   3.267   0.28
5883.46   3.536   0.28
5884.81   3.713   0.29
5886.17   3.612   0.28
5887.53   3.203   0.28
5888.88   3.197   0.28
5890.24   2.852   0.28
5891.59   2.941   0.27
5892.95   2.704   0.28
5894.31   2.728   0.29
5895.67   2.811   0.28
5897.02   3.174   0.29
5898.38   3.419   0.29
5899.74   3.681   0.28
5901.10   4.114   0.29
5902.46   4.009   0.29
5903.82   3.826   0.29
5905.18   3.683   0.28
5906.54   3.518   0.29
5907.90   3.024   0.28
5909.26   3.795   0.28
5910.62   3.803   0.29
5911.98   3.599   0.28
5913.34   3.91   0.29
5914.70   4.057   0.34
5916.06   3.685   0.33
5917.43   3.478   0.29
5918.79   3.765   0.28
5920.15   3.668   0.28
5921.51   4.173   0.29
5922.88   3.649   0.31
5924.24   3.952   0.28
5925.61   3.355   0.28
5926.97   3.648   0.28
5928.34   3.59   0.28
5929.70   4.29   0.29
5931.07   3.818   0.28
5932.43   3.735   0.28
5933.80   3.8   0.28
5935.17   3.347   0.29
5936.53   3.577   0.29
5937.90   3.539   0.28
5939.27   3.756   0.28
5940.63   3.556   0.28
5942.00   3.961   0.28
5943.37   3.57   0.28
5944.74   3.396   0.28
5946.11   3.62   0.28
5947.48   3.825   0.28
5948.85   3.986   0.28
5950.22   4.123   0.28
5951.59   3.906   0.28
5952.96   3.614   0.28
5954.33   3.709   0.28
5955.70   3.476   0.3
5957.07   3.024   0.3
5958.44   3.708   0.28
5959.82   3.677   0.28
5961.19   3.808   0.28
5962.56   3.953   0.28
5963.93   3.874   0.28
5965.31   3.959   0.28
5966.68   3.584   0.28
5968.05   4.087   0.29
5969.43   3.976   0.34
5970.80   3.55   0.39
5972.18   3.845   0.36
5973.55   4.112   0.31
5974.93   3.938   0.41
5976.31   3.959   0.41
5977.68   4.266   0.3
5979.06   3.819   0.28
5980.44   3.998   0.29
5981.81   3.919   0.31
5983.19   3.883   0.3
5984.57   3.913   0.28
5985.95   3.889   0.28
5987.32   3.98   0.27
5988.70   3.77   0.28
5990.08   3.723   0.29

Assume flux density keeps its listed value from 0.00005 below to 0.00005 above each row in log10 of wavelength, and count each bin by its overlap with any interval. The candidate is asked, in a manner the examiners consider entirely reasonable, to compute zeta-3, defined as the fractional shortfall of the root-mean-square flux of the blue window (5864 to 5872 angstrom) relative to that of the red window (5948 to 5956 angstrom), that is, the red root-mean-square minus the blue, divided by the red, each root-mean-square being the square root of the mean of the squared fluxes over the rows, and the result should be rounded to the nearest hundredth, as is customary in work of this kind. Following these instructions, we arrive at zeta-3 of -0.02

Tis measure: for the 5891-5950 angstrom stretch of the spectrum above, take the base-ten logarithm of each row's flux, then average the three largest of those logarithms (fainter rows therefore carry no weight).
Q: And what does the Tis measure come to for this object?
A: 0.622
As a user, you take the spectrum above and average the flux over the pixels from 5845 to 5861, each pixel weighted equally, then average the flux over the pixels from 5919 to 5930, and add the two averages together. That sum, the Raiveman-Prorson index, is 7.4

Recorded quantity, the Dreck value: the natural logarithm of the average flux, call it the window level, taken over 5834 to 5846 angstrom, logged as 1.35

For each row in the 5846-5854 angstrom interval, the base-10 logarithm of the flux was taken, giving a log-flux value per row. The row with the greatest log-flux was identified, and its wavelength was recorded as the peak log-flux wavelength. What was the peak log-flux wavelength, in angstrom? 5848.34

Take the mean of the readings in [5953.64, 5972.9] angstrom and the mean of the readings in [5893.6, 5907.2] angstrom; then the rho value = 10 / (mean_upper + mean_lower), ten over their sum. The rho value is 1.384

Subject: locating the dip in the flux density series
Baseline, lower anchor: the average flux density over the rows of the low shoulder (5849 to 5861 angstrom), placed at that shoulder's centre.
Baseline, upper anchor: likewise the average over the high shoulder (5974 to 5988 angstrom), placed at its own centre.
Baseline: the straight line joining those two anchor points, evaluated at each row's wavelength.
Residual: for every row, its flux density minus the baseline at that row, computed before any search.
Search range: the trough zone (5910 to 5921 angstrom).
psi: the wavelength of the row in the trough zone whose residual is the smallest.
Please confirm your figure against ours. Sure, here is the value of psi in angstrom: 5917.43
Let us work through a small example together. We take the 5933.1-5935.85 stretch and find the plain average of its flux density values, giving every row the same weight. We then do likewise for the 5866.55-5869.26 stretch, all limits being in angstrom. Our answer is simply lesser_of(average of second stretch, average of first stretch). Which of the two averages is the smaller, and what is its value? 3.57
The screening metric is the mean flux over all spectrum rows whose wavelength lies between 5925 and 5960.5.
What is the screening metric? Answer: 3.68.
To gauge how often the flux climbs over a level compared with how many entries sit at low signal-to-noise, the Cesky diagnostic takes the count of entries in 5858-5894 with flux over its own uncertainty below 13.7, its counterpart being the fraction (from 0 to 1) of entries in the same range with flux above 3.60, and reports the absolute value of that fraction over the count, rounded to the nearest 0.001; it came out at 0.026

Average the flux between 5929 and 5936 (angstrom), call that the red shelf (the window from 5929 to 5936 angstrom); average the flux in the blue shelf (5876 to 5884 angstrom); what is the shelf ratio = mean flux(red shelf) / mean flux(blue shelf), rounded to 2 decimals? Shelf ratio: 1.04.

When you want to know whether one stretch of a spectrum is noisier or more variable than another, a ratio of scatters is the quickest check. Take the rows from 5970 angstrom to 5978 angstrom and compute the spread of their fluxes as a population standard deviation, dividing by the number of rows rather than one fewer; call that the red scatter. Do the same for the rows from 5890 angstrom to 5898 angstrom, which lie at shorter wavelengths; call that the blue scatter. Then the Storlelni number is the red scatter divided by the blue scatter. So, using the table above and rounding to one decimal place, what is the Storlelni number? 1.4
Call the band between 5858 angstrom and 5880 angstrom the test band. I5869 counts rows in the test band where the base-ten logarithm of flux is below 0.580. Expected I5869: 12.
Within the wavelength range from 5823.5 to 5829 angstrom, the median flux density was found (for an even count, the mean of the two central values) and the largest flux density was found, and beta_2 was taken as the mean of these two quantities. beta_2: 4.3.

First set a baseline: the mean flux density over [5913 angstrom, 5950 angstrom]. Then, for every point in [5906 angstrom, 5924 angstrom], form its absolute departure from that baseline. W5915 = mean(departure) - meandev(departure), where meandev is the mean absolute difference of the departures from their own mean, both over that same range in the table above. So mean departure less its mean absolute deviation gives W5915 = 0.057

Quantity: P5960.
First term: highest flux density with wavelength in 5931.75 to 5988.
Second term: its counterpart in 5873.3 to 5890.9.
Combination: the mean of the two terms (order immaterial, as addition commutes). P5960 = 4.13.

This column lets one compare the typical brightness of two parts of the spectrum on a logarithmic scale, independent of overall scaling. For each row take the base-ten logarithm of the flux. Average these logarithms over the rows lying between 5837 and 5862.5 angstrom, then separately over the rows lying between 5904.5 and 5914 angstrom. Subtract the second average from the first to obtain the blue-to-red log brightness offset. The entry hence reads 0.011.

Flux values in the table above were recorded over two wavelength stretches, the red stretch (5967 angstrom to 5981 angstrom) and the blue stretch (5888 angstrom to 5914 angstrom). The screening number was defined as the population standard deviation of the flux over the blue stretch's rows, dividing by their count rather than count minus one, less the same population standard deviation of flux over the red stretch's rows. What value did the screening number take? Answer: 0.27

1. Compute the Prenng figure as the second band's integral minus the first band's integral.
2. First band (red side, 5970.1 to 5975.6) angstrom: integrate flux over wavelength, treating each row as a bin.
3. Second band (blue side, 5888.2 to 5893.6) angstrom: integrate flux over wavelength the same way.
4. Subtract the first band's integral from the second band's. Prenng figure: -5.4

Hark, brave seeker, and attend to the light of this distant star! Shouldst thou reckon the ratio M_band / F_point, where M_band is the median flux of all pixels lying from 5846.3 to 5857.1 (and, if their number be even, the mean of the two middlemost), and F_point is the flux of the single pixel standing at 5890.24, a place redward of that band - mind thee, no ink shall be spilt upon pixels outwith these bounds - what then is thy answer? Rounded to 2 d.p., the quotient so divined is 1.30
